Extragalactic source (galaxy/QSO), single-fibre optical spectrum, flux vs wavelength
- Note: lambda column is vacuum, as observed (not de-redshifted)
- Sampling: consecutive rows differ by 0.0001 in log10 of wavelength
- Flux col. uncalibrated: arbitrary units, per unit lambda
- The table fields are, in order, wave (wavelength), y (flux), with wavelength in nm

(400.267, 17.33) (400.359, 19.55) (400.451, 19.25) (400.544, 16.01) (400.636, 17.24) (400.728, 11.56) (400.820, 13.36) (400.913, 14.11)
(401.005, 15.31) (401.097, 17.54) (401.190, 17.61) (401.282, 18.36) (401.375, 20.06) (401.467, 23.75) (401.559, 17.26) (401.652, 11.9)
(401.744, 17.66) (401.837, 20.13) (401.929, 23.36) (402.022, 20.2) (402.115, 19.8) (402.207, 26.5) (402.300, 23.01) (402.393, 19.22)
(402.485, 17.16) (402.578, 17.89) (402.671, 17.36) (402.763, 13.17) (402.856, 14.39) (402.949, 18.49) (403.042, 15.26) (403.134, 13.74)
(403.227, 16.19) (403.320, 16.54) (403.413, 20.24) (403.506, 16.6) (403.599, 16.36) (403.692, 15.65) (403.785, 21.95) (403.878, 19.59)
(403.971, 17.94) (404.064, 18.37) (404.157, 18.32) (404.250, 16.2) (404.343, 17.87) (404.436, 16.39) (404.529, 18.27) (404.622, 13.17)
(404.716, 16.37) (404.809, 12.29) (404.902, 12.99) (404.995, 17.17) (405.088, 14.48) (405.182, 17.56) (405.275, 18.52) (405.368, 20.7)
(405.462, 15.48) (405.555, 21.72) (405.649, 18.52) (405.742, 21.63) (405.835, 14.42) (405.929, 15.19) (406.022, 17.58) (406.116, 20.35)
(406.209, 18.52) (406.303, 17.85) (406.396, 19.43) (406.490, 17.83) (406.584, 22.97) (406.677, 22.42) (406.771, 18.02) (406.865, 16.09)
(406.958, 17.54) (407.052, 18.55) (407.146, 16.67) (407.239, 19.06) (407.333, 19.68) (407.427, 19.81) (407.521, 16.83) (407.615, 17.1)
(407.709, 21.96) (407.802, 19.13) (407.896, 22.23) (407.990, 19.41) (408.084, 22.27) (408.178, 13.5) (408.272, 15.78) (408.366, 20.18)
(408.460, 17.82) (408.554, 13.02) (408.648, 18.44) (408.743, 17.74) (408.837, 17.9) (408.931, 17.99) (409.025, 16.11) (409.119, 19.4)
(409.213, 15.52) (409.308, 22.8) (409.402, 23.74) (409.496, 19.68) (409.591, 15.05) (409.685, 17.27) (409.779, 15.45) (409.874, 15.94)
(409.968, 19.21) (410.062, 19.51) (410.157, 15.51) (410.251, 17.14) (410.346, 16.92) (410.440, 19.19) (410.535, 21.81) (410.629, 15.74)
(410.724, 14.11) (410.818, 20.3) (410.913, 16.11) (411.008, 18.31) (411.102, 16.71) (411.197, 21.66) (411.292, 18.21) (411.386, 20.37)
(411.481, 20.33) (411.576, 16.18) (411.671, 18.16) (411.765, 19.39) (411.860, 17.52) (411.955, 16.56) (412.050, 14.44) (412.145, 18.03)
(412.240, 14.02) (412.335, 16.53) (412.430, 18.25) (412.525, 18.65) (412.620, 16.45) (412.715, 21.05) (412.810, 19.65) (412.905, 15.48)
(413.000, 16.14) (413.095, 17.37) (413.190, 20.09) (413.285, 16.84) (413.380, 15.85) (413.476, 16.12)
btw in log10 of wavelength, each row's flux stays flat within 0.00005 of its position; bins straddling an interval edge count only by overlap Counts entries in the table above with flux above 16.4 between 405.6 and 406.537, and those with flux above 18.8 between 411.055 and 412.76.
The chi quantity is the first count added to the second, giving 13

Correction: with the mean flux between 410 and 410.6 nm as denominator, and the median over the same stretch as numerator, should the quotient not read 0.99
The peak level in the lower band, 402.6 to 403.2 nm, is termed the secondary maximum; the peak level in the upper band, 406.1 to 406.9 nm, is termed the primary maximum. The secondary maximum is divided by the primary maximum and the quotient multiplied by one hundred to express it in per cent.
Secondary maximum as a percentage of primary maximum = 80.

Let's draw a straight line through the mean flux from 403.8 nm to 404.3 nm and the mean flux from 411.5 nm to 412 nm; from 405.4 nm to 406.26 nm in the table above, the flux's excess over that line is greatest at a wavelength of 405.555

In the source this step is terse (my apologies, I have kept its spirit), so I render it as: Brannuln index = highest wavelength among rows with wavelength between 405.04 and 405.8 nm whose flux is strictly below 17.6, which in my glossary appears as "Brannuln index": 405.462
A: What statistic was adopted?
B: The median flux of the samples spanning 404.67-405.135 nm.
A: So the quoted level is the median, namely 14.5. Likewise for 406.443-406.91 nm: 18.0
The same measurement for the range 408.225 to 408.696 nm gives 17.8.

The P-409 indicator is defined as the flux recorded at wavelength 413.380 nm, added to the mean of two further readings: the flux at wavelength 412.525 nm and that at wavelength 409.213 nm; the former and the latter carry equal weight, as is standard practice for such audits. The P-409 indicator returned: 32.9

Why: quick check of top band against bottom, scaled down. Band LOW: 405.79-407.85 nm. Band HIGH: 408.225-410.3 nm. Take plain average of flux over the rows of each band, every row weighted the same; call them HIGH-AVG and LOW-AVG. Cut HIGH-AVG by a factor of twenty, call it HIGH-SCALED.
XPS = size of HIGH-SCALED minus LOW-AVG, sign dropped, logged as 17.6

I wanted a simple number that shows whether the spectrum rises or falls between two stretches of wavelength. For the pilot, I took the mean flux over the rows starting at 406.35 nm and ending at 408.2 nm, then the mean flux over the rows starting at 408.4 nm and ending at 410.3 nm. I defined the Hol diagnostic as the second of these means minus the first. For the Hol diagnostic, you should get -1.3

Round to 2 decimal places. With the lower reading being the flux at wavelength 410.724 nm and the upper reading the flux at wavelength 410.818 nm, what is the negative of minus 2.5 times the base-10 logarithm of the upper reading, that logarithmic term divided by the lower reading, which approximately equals 0.23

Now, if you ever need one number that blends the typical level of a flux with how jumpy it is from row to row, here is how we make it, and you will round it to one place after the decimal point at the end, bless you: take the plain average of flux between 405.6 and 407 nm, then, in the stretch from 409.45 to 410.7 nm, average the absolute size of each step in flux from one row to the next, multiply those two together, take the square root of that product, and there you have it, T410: 6.8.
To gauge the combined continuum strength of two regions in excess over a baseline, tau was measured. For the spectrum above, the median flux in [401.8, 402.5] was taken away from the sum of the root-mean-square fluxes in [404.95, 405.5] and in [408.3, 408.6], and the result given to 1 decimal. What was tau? 14.5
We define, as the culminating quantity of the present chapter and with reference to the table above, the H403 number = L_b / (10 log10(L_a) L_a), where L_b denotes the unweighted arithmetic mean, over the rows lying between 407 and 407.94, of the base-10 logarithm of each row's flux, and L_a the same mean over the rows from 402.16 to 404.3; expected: 1.08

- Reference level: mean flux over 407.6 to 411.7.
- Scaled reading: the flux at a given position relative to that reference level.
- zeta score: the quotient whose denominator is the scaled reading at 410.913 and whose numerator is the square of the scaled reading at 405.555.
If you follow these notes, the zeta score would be 1.61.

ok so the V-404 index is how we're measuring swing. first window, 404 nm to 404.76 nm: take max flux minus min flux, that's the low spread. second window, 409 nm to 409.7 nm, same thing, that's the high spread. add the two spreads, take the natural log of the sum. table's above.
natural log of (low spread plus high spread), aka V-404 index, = 2.6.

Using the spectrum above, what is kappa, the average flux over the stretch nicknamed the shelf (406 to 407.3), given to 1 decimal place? 18.8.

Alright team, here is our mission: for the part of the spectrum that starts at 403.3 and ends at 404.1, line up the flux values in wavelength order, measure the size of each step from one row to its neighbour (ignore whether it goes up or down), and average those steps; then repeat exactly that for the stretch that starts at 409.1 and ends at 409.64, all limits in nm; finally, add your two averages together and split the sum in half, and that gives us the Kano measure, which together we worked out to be 3.3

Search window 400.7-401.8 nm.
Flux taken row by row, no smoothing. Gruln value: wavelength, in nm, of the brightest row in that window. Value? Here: 401.467 nm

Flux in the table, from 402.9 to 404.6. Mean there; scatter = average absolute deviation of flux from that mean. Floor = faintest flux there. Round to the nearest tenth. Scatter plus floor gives 15.3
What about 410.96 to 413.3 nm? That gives 15.6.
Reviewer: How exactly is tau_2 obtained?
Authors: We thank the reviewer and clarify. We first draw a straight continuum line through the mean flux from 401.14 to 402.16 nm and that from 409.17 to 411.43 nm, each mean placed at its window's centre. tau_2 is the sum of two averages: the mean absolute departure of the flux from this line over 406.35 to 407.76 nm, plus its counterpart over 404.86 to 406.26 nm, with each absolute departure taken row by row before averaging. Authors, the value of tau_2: 4.0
